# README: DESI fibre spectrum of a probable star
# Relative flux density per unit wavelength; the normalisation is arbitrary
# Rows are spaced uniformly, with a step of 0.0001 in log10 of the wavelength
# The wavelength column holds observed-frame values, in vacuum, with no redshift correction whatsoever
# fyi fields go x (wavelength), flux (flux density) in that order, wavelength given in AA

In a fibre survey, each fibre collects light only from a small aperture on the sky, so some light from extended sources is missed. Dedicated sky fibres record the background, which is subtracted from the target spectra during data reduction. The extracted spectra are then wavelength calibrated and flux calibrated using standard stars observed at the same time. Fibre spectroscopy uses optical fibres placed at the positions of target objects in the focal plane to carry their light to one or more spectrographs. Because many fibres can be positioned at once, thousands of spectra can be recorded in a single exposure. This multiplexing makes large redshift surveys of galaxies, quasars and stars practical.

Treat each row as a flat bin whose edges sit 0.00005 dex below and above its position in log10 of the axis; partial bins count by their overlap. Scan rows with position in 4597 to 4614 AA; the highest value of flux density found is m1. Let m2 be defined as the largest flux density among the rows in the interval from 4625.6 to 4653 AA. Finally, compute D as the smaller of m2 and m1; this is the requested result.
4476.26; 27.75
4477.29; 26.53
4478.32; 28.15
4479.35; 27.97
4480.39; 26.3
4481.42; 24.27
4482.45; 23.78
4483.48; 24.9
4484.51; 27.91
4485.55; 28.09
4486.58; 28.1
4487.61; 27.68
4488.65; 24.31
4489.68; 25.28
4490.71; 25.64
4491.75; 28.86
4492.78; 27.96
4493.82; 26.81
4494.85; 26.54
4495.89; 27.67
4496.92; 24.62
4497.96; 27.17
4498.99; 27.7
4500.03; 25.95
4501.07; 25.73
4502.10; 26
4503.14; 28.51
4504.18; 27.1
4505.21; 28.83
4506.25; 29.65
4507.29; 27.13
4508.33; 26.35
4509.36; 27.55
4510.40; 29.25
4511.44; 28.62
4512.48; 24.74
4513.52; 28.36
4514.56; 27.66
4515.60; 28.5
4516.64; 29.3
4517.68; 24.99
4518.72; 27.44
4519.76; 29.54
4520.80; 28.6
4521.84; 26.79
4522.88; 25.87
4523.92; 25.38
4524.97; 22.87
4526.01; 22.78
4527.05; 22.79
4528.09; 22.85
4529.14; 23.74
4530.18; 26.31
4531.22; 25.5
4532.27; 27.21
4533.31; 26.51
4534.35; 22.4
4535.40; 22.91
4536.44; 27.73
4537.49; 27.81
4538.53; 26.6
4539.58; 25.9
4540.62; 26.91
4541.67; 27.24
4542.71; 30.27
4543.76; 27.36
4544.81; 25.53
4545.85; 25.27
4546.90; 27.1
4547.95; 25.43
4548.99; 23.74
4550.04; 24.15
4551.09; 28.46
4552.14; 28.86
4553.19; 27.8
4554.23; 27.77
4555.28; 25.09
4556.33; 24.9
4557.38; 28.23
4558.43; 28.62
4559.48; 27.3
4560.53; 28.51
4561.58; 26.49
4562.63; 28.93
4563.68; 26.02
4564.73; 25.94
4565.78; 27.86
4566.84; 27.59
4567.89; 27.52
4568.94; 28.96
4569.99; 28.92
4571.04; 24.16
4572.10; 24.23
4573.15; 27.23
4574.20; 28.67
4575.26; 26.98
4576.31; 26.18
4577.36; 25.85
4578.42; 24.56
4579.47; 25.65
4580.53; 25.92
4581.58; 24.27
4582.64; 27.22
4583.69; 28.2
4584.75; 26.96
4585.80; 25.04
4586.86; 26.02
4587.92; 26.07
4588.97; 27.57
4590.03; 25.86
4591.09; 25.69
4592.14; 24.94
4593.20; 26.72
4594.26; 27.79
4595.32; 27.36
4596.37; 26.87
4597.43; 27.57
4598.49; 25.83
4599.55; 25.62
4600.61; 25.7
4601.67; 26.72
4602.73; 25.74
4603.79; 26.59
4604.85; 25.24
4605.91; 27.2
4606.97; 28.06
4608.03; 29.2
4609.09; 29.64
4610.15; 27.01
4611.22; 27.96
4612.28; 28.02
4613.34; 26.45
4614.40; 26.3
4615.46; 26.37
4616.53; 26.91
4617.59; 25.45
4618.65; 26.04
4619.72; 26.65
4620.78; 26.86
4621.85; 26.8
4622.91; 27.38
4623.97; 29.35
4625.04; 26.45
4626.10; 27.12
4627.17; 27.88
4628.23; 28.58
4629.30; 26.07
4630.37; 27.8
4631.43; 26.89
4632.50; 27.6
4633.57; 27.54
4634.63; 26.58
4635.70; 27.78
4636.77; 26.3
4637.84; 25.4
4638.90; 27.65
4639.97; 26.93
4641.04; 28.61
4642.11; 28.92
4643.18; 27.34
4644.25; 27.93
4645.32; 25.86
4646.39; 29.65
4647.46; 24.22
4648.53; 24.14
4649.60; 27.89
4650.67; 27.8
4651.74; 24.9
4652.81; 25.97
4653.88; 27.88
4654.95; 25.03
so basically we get 29.6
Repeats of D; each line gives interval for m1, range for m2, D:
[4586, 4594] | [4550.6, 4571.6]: 27.6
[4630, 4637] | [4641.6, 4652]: 27.8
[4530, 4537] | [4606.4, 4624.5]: 27.7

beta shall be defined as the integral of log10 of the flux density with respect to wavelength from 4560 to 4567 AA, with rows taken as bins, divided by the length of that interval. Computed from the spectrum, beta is 1.44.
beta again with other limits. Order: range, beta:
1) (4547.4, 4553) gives 1.42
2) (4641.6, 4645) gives 1.44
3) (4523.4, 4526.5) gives 1.37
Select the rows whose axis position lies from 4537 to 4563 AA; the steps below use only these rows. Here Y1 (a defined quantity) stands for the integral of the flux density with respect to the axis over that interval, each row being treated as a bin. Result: 701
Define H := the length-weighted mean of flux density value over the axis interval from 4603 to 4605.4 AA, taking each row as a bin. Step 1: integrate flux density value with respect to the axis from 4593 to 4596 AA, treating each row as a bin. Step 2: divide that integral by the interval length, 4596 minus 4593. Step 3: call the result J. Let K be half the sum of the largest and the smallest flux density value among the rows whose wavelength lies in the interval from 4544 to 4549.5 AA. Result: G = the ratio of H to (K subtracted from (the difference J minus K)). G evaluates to -1.10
